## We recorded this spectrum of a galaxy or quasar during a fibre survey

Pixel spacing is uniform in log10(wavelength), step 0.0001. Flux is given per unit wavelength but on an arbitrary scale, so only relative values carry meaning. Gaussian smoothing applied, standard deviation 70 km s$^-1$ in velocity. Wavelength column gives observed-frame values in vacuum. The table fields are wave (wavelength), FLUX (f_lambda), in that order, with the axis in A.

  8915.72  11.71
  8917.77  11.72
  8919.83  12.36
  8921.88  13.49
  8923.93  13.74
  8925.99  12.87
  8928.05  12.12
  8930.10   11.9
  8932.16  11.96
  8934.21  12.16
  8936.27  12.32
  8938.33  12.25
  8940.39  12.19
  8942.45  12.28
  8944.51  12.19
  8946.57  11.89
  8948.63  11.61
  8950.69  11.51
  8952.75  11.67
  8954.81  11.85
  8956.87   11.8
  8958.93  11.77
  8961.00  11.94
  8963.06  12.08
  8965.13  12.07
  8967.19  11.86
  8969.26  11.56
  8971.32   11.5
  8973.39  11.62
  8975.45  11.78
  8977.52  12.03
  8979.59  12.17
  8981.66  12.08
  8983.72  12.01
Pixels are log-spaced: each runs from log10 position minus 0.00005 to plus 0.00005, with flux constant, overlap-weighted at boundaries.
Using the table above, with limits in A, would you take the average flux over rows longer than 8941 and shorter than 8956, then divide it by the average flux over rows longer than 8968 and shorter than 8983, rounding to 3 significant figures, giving 1.00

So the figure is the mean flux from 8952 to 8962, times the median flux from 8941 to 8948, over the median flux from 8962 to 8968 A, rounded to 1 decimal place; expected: 11.9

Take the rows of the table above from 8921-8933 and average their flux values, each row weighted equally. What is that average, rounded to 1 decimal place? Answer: 12.7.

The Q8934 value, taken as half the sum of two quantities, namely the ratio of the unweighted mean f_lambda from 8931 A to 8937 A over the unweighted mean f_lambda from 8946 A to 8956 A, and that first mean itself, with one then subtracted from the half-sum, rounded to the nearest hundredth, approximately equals 5.59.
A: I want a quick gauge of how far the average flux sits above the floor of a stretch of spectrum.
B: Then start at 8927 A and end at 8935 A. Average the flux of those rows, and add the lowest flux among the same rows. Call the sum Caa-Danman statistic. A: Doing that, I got 23.9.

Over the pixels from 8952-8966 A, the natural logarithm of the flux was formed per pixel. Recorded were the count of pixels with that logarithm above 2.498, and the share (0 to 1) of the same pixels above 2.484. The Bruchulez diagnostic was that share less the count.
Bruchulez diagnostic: 0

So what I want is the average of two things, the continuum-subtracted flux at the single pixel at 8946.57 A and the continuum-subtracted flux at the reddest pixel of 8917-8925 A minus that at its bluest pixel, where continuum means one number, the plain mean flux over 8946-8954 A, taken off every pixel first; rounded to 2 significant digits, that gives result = 1.1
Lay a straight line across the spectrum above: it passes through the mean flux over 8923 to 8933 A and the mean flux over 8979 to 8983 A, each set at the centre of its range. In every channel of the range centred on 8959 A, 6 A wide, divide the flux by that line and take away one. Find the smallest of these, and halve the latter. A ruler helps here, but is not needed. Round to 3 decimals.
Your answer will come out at -0.021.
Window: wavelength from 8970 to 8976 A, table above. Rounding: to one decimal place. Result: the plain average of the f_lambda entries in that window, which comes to 11.6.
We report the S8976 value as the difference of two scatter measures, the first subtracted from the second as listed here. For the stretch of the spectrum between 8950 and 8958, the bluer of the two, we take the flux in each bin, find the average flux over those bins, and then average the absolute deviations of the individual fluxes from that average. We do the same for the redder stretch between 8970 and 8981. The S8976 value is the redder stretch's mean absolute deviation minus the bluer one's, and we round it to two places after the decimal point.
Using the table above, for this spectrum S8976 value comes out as 0.11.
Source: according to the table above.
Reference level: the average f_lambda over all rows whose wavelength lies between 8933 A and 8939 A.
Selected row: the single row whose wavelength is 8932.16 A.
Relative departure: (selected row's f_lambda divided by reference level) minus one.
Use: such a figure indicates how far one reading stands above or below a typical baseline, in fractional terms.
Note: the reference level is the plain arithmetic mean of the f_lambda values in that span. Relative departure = -0.023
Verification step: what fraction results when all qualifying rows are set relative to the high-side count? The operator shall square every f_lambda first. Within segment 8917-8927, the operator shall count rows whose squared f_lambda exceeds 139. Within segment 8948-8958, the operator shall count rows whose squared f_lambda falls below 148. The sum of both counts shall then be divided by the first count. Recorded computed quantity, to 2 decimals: 2.25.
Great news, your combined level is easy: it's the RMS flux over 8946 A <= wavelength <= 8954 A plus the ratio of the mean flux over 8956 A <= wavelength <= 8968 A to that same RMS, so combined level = 12.7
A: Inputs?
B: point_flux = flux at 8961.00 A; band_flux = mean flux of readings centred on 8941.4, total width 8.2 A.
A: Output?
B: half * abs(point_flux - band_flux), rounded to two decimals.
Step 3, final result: 0.14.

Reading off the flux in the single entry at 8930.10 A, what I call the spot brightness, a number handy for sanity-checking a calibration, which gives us 11.9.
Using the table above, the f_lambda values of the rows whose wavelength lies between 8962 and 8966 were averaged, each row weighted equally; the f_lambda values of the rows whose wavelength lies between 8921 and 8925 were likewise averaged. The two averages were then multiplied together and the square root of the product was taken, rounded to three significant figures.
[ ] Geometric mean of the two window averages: 12.8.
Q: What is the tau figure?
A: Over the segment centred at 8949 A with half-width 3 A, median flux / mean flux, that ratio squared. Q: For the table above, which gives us 0.99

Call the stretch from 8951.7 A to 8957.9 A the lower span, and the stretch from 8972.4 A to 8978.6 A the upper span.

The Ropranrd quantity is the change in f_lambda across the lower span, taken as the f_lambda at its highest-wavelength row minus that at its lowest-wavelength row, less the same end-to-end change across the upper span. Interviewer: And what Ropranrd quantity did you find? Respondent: -0.28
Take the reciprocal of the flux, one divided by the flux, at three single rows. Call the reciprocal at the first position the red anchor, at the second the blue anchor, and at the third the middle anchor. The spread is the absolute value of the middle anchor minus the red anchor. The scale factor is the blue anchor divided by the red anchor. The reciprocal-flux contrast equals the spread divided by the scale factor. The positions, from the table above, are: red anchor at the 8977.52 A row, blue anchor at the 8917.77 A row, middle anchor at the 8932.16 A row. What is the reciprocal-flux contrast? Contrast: 0.0005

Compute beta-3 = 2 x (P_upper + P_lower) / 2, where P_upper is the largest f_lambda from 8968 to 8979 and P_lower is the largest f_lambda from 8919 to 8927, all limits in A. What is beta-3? 25.8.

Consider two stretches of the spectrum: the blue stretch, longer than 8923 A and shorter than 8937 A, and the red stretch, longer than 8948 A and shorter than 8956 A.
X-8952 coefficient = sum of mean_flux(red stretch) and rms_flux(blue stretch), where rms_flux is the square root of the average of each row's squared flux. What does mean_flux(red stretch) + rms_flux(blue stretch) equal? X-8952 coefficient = 24.1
